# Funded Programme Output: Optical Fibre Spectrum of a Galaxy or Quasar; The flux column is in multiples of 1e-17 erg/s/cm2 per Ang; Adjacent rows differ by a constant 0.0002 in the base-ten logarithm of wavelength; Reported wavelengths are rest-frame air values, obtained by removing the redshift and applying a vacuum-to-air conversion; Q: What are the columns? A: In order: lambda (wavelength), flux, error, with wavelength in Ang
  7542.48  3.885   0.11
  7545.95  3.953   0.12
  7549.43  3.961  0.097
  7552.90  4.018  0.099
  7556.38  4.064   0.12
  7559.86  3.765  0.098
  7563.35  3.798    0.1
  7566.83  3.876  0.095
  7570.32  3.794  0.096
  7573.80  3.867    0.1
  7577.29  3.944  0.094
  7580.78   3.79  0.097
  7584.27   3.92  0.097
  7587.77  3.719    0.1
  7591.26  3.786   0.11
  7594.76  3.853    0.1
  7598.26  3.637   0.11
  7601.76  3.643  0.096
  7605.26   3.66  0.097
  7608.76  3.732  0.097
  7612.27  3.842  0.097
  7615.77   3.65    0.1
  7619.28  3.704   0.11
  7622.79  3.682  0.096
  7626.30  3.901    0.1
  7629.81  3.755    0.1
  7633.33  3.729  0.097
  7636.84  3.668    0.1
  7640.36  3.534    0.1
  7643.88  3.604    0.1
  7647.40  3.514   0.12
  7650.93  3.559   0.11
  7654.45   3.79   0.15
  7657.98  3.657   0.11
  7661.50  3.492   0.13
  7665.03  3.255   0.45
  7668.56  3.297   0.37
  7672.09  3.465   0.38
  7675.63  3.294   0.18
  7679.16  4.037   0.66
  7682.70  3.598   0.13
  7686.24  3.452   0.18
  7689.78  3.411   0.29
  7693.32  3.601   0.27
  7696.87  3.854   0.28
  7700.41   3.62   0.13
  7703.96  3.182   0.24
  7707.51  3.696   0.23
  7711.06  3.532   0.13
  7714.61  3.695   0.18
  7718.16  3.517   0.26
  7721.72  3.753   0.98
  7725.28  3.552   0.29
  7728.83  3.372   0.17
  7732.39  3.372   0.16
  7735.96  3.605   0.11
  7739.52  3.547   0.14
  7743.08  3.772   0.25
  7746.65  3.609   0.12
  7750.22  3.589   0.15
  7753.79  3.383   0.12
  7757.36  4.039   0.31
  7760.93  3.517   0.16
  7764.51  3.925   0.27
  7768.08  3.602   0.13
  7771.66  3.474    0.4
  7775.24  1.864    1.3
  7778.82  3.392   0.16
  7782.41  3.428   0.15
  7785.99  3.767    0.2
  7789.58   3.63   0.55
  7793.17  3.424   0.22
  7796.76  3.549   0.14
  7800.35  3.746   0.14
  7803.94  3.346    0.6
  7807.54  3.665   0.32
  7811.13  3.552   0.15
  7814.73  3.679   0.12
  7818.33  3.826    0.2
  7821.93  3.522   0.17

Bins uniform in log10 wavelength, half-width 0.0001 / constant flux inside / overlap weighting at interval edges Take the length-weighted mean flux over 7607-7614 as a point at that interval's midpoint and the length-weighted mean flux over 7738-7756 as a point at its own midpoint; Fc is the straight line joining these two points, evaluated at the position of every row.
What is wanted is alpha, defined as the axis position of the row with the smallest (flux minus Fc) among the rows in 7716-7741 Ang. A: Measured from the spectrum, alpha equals 7728.83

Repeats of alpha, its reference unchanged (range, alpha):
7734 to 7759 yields 7753.79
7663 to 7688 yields 7665.03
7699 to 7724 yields 7703.96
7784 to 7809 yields 7803.94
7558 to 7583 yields 7559.86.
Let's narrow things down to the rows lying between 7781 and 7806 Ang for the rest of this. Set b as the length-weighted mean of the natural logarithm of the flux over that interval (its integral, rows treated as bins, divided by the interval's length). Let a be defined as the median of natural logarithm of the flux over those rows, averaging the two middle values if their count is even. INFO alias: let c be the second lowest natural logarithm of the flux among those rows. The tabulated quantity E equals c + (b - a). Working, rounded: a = 1.27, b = 1.27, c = 1.23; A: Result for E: 1.233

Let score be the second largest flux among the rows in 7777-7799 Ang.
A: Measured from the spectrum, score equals 3.63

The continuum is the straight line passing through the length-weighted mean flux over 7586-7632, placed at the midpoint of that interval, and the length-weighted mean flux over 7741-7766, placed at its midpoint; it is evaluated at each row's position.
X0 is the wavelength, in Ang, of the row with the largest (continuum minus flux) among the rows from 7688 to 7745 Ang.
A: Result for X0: 7703.96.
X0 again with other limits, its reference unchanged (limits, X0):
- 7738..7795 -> 7775.24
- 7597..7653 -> 7647.40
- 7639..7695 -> 7665.03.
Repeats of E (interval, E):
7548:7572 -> 1.338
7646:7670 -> 1.191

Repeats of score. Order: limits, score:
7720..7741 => 3.605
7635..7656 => 3.668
